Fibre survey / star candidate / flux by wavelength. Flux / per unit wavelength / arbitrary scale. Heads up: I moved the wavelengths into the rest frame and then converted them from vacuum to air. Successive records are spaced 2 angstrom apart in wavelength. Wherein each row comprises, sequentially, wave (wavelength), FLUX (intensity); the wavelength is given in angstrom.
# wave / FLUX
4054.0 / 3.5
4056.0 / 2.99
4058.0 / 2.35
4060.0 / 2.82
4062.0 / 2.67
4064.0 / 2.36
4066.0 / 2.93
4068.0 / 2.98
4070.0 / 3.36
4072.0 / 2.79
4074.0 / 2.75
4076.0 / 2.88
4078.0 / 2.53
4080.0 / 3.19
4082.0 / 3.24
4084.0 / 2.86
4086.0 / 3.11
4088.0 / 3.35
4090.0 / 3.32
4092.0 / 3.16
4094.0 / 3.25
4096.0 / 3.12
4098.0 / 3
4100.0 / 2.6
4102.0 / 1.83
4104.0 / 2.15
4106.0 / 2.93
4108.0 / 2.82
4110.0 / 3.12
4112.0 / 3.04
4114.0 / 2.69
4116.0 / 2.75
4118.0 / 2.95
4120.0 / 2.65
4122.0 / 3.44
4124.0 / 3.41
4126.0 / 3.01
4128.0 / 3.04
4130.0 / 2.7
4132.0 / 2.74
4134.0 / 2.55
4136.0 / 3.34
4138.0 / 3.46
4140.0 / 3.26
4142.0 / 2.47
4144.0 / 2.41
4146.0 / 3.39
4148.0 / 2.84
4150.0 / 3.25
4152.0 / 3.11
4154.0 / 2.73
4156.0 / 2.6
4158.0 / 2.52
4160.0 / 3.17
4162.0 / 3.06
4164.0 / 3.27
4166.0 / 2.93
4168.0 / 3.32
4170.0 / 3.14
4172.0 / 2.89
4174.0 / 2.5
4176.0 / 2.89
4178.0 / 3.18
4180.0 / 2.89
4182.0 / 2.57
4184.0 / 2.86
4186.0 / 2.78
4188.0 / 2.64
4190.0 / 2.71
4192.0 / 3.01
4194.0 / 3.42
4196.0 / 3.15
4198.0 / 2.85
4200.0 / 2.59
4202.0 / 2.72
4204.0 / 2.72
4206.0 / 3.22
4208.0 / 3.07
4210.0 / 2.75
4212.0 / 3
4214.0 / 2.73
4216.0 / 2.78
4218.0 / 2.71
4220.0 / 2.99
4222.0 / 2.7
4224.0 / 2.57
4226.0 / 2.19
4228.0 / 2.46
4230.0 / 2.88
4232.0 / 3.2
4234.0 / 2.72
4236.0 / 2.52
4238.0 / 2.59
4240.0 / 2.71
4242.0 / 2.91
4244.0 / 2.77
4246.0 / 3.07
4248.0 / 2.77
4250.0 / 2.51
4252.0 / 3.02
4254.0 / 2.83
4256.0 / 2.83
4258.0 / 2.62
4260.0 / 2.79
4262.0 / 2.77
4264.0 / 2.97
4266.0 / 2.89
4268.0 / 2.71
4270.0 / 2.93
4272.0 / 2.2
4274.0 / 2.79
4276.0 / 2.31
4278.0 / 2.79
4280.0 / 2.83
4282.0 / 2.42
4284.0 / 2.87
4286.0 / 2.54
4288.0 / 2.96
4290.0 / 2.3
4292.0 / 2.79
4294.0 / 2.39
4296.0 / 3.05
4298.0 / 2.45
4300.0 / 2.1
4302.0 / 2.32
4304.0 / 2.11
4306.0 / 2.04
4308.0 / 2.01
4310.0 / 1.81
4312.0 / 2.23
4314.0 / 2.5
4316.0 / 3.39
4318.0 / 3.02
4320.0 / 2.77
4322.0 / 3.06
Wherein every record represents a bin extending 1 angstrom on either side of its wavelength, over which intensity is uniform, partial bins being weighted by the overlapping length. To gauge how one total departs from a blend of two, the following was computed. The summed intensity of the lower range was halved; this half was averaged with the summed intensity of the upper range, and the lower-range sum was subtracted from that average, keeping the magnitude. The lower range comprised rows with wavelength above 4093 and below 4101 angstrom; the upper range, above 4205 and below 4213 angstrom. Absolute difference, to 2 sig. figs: 3.0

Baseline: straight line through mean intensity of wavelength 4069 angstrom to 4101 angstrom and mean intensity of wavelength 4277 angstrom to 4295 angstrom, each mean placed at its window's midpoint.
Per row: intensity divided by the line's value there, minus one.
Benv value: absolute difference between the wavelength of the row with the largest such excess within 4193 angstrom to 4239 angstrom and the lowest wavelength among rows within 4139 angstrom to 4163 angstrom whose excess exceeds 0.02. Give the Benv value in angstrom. 54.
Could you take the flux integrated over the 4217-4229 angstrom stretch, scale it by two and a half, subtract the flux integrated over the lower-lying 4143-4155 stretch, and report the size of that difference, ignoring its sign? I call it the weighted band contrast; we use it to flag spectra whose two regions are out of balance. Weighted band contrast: 42.6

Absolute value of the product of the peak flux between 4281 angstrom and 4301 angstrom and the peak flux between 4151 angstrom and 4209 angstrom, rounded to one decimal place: 10.4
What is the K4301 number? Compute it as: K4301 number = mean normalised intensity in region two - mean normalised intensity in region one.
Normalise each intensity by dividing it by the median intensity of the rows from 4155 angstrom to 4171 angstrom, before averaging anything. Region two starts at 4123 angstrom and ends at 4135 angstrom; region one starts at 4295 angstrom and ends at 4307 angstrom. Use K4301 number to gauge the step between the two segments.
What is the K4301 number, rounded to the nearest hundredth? 0.18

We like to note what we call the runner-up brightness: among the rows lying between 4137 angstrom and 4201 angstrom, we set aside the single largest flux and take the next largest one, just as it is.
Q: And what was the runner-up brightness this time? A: 3.42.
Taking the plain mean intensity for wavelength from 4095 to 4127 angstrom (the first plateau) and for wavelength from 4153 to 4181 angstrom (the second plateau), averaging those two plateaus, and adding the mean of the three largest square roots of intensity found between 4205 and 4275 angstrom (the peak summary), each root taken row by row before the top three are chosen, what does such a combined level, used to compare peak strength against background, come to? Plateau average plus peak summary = 4.67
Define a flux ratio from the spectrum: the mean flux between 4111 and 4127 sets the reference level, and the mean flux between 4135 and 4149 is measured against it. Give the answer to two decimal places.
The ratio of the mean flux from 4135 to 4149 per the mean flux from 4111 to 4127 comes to 1.01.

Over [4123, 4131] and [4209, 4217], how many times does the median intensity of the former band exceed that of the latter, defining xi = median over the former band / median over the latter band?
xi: 1.09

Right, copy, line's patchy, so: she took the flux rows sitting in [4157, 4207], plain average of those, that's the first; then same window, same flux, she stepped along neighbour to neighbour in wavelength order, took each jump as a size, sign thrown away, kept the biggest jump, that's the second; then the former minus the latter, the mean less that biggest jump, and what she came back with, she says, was 2.3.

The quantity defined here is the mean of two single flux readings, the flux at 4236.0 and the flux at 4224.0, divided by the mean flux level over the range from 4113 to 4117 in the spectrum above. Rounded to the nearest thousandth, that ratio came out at 0.936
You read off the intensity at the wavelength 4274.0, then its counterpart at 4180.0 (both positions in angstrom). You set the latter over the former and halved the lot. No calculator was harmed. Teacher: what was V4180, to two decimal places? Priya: 0.52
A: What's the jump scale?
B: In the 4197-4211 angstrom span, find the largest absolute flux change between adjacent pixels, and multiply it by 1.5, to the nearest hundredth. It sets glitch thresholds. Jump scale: 0.75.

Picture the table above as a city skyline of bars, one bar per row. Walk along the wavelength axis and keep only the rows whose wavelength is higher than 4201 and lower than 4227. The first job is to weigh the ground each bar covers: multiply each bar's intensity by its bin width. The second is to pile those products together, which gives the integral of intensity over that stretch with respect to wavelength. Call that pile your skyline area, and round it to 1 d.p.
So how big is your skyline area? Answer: 72.3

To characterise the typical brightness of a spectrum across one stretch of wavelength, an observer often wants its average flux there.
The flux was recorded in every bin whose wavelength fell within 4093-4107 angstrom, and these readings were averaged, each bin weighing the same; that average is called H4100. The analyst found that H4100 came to 2.70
